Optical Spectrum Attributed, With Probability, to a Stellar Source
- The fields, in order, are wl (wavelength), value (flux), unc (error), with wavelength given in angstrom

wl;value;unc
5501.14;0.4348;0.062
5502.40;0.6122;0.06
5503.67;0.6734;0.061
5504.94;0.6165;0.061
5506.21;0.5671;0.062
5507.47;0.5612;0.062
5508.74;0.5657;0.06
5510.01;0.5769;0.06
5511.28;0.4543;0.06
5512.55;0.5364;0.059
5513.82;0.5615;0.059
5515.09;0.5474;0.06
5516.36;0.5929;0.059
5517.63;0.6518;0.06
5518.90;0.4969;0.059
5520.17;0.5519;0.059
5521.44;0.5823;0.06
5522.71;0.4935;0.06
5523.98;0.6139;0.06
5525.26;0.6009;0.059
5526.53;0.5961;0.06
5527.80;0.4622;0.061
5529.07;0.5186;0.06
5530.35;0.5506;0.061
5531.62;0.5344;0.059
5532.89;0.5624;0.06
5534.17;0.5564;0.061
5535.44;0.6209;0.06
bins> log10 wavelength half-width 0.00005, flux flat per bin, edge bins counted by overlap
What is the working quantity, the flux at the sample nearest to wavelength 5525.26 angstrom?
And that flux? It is 0.6009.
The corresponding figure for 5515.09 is 0.5474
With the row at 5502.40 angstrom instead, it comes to 0.6122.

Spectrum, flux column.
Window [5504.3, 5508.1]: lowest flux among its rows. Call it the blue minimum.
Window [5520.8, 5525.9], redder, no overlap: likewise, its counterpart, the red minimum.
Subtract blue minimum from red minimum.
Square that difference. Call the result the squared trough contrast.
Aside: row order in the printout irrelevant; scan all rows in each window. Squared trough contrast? 0.005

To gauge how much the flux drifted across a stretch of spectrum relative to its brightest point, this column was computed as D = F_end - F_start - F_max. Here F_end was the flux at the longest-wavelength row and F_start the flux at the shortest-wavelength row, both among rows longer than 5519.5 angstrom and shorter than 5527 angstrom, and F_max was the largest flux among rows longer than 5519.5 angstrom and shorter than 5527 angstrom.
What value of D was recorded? -0.57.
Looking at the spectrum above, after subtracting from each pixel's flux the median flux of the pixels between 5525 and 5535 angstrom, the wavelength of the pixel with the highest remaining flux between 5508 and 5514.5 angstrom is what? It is 5510.01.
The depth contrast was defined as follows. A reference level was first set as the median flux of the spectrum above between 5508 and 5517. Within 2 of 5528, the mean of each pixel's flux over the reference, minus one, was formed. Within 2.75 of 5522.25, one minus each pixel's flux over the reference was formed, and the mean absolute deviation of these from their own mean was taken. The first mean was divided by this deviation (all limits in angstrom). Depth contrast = -0.95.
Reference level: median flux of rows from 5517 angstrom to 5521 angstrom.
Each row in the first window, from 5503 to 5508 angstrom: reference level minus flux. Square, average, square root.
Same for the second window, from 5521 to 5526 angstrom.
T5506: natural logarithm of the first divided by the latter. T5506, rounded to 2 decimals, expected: 0.30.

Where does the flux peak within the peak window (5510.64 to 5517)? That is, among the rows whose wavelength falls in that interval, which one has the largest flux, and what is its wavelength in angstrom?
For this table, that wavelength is 5516.36 angstrom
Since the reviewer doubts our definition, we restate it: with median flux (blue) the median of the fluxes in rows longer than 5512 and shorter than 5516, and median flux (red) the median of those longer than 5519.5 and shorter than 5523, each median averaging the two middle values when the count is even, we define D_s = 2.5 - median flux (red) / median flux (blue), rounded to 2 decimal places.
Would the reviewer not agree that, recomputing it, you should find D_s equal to 1.49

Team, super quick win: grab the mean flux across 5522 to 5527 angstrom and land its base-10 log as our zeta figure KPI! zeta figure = -0.24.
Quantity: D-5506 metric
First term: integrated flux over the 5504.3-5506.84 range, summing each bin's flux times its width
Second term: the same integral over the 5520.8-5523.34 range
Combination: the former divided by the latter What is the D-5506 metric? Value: 1.10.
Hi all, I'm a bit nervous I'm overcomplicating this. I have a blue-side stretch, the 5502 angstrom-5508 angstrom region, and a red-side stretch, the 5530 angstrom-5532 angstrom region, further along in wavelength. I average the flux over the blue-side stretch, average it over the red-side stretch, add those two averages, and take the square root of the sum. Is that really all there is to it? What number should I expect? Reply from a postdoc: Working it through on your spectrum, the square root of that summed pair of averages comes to 1.072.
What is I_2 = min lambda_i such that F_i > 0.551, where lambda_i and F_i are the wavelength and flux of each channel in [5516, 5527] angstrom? 5516.36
